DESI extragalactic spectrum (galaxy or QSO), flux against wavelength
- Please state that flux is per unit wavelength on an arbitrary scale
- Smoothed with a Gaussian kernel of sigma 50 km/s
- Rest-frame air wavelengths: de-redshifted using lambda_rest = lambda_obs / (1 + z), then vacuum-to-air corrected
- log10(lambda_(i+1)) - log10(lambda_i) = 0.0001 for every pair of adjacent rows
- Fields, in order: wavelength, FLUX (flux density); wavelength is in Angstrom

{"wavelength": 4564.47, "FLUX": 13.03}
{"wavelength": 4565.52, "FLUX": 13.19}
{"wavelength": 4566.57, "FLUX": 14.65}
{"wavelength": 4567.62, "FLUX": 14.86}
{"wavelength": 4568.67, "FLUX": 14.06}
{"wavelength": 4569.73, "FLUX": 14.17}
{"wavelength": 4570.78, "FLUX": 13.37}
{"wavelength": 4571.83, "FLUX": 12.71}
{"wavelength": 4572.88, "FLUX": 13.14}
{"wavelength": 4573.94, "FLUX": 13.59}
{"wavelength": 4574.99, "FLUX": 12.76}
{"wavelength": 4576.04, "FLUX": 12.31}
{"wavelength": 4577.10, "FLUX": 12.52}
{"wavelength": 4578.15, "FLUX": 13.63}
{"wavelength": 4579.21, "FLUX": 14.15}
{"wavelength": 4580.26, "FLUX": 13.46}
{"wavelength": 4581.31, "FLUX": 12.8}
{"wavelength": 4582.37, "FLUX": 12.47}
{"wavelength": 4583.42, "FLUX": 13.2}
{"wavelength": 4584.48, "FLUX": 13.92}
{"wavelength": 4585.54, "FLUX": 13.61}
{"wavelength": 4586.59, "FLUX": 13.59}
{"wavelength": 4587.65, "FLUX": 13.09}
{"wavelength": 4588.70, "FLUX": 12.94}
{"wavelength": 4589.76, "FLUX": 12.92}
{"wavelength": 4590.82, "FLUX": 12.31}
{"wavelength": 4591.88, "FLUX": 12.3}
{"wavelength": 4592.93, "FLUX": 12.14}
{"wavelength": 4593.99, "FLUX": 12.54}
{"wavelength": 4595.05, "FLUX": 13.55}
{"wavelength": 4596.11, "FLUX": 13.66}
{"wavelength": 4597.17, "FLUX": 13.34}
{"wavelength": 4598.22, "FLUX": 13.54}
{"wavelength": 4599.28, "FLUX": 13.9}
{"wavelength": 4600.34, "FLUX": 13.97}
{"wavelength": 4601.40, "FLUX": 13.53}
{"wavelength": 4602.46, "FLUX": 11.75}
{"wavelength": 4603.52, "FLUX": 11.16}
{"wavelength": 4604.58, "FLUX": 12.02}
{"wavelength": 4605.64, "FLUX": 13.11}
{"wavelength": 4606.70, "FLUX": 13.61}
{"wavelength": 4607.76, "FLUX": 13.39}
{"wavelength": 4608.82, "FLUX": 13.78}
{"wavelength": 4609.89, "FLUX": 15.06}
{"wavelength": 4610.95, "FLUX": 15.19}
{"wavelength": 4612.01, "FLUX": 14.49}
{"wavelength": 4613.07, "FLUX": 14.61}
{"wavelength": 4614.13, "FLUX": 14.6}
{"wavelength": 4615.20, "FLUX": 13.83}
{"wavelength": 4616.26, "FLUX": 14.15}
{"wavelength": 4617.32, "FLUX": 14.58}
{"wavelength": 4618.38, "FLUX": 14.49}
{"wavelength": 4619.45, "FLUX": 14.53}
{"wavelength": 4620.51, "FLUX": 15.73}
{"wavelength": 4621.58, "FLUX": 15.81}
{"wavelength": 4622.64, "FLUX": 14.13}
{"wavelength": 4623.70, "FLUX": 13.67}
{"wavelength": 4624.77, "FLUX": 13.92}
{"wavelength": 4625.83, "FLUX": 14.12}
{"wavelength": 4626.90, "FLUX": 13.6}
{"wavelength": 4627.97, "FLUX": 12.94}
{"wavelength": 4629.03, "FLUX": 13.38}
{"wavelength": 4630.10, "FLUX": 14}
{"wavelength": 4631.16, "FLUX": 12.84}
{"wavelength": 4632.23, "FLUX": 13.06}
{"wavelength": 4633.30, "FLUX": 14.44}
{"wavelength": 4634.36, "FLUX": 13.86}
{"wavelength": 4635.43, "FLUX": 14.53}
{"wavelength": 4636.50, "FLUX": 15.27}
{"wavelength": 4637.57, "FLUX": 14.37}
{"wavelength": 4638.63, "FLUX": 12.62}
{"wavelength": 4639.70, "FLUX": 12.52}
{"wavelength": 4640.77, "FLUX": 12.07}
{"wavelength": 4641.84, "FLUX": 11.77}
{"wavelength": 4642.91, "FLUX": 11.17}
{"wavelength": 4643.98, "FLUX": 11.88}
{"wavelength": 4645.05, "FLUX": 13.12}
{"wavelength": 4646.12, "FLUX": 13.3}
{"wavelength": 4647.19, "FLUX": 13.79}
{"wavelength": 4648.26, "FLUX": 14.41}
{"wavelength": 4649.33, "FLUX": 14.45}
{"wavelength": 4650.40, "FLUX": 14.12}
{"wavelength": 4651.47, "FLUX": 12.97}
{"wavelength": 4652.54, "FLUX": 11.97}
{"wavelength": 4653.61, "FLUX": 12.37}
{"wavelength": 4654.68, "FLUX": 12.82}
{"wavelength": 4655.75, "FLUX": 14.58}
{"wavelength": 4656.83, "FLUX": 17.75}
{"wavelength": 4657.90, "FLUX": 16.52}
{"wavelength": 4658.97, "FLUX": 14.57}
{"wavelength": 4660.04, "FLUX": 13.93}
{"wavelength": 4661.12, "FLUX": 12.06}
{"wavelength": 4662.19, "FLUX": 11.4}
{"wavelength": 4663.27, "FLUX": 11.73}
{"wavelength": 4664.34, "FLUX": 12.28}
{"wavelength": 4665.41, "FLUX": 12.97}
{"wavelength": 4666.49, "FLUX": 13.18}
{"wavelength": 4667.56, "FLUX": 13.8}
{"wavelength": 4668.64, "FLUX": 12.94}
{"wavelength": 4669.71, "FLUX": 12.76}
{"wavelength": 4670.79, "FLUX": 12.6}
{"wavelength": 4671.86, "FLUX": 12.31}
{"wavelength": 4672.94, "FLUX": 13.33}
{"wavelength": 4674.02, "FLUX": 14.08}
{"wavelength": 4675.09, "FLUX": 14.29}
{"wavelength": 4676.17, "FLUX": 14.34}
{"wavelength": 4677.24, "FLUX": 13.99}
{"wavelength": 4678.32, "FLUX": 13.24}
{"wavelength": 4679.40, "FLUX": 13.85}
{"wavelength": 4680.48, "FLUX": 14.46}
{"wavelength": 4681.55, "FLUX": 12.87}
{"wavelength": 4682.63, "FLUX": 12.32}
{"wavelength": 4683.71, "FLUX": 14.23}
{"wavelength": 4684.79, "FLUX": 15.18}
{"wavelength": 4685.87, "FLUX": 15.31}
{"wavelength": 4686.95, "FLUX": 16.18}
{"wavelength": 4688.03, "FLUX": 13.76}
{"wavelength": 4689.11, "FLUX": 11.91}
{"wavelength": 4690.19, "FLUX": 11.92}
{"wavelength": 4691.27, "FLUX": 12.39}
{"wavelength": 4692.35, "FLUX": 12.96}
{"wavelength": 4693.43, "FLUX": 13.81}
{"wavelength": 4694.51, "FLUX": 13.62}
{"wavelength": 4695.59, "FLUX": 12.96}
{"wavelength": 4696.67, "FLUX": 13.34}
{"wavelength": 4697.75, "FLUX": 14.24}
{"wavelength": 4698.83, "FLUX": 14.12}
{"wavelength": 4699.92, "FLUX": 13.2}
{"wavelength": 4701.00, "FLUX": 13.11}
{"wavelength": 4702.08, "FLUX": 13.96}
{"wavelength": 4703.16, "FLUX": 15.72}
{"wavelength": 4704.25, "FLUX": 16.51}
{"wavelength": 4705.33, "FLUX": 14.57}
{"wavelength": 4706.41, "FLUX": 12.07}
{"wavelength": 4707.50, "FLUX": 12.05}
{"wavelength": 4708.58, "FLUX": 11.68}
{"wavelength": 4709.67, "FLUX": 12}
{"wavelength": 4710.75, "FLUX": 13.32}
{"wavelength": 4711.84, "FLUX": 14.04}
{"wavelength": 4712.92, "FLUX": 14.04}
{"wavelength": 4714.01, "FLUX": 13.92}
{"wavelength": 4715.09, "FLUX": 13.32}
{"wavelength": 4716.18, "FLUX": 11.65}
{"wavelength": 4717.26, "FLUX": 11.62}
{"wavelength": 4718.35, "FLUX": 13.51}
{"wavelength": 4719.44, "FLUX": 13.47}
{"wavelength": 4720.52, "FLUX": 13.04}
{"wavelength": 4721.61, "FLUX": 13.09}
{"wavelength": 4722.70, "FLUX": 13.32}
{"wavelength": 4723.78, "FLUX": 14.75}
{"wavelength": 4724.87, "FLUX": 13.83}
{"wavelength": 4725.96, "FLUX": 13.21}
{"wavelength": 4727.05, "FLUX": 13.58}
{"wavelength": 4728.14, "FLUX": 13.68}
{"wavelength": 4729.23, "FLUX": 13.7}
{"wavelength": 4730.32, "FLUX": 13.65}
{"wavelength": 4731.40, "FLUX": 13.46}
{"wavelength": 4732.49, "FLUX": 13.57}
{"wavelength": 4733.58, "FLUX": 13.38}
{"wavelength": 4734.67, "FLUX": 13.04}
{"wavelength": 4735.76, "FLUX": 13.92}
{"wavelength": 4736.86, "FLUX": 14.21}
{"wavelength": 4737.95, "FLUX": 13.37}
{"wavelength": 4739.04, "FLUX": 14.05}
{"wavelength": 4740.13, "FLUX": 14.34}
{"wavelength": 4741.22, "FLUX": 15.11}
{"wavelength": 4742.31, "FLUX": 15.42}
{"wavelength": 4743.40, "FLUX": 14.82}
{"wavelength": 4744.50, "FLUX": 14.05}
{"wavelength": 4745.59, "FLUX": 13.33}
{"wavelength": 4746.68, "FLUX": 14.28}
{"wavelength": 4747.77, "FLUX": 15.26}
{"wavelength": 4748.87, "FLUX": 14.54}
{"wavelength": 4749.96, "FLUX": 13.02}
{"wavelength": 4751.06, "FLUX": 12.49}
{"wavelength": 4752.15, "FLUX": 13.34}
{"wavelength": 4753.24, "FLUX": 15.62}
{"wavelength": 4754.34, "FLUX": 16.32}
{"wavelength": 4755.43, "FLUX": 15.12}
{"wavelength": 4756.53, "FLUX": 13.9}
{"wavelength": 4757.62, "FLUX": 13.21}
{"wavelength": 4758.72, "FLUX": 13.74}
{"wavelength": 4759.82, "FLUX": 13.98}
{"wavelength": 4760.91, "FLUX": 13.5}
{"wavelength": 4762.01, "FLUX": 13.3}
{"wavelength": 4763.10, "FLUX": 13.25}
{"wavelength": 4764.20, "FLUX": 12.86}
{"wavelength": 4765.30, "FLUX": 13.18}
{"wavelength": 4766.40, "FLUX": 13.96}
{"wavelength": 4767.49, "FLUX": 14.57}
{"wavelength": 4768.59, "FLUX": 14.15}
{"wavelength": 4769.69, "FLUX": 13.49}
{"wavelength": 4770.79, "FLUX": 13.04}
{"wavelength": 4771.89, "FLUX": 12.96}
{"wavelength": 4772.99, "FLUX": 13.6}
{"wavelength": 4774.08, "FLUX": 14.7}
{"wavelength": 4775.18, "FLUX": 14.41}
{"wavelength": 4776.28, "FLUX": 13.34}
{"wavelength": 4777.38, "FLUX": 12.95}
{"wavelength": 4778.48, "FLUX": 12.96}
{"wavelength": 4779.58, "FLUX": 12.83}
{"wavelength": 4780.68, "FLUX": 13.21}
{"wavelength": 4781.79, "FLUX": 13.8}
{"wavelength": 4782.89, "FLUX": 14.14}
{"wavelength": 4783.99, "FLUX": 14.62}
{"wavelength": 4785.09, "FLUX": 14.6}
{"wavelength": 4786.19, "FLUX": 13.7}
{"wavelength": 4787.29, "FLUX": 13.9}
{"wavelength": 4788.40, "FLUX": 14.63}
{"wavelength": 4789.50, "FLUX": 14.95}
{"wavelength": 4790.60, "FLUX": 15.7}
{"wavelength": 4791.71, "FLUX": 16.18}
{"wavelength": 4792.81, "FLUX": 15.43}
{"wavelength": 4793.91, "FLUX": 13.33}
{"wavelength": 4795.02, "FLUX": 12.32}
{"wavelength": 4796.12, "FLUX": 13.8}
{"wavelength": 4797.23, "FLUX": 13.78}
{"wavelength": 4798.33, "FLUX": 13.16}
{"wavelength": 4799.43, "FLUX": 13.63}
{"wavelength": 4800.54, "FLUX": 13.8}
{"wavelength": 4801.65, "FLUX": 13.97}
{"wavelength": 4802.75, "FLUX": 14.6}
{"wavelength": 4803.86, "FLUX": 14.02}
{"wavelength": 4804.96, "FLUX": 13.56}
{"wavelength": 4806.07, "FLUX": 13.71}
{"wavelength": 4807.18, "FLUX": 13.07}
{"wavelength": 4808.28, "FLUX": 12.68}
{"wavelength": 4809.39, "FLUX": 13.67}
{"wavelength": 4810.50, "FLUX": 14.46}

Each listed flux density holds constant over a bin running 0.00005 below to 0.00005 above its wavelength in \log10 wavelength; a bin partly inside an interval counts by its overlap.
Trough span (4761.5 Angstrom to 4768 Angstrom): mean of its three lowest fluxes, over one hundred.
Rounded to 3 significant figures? 0.131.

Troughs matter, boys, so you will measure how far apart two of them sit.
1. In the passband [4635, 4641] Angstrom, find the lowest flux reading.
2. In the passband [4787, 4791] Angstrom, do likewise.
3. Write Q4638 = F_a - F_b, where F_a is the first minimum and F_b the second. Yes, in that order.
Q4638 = -1.8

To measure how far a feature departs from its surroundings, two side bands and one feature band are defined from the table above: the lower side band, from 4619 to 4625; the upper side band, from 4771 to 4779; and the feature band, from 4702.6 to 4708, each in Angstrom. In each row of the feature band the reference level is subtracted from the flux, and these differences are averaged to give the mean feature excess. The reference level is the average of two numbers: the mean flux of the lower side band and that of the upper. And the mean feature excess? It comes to 0.1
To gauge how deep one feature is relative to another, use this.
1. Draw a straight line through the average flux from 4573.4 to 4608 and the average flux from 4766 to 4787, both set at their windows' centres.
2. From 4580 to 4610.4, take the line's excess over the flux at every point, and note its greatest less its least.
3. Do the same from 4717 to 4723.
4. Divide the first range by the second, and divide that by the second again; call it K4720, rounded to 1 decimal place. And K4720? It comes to 1.1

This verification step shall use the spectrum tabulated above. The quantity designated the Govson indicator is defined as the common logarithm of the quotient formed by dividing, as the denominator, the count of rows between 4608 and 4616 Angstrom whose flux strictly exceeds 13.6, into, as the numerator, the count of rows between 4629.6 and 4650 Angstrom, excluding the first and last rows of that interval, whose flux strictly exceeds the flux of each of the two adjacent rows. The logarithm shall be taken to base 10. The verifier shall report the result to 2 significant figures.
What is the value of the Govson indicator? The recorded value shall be -0.54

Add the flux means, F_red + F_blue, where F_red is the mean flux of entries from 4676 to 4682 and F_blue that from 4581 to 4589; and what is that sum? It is 27.0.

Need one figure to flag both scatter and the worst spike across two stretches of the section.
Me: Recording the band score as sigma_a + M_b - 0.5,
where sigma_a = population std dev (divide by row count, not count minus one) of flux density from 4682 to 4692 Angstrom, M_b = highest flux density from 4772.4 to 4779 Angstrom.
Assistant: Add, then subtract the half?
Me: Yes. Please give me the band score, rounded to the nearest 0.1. 15.7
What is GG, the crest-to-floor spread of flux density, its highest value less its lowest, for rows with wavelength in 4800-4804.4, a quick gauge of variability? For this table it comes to 0.8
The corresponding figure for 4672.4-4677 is 1.0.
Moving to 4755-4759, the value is 1.9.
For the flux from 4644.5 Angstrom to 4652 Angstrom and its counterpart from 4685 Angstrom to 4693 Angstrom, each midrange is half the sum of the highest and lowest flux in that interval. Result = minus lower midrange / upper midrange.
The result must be -0.98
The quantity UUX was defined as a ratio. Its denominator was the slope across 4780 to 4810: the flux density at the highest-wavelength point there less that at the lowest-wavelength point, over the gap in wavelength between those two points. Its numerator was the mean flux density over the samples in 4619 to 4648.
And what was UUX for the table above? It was 847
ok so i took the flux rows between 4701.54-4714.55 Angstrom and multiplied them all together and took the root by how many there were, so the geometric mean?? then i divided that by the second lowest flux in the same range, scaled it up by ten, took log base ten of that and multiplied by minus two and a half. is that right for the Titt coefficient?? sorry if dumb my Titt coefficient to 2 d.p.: -2.63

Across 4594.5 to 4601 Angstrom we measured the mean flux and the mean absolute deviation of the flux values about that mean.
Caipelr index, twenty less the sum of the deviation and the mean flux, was 6.16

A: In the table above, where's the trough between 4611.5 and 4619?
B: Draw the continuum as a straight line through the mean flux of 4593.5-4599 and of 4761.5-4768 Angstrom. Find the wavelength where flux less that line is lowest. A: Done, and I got 4615.20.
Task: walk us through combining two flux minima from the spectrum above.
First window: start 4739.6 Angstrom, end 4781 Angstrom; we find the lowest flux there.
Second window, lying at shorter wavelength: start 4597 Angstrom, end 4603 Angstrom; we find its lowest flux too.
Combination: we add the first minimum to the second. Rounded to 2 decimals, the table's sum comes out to 24.24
